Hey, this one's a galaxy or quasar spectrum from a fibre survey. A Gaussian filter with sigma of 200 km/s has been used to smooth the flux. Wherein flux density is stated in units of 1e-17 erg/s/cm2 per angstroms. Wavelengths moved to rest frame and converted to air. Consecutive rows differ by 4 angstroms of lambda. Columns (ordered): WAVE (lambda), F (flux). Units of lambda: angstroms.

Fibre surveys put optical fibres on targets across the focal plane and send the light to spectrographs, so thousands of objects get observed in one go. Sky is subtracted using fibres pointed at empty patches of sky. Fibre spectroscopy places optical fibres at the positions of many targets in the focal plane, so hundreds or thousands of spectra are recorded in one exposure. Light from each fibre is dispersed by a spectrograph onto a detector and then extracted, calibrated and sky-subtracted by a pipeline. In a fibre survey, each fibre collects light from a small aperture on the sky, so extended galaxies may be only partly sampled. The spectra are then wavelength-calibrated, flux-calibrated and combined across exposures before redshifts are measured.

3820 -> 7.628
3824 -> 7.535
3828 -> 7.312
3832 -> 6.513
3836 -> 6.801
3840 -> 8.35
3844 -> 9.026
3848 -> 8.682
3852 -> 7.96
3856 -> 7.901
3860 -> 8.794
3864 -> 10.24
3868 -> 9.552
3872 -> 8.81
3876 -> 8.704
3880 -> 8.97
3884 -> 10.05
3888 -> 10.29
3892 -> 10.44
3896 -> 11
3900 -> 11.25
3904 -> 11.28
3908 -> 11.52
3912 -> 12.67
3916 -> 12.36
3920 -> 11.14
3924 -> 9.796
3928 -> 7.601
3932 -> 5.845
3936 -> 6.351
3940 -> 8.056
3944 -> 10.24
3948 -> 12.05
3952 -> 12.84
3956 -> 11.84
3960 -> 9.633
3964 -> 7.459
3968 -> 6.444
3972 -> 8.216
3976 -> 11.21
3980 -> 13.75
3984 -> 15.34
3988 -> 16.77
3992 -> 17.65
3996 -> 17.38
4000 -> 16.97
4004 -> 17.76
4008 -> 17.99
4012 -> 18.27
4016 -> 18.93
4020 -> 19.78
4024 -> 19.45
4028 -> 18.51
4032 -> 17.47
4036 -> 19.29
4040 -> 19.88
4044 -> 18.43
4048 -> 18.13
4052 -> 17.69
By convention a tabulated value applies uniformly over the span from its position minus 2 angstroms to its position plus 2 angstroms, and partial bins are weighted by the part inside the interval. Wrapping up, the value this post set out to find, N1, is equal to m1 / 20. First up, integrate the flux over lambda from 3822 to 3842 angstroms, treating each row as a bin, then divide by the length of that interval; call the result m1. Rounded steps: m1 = 7.3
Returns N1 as 0.37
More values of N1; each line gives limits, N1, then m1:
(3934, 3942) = 0.36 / 7.2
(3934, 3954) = 0.50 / 9.9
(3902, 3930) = 0.55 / 10.9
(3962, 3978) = 0.42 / 8.3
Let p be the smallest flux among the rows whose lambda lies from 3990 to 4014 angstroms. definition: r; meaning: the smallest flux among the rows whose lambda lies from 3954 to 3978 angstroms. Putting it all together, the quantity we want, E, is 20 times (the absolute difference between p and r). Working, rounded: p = 16.97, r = 6.444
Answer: 211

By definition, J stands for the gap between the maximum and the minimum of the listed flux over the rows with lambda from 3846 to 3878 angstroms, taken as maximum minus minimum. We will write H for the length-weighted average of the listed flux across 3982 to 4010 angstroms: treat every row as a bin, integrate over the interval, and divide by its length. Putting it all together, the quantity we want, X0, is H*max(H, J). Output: 293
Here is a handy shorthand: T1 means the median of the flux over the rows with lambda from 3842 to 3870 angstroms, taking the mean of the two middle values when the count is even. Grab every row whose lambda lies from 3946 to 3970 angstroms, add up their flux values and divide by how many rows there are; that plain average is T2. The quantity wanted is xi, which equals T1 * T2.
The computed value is 88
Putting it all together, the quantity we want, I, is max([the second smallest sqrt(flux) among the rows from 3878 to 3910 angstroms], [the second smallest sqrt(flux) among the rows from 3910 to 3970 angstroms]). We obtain 3.2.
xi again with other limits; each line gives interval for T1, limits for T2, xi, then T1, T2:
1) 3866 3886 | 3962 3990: 101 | 9.0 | 11.3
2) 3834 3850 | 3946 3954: 106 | 8.5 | 12.4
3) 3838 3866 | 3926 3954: 78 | 8.7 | 9.0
